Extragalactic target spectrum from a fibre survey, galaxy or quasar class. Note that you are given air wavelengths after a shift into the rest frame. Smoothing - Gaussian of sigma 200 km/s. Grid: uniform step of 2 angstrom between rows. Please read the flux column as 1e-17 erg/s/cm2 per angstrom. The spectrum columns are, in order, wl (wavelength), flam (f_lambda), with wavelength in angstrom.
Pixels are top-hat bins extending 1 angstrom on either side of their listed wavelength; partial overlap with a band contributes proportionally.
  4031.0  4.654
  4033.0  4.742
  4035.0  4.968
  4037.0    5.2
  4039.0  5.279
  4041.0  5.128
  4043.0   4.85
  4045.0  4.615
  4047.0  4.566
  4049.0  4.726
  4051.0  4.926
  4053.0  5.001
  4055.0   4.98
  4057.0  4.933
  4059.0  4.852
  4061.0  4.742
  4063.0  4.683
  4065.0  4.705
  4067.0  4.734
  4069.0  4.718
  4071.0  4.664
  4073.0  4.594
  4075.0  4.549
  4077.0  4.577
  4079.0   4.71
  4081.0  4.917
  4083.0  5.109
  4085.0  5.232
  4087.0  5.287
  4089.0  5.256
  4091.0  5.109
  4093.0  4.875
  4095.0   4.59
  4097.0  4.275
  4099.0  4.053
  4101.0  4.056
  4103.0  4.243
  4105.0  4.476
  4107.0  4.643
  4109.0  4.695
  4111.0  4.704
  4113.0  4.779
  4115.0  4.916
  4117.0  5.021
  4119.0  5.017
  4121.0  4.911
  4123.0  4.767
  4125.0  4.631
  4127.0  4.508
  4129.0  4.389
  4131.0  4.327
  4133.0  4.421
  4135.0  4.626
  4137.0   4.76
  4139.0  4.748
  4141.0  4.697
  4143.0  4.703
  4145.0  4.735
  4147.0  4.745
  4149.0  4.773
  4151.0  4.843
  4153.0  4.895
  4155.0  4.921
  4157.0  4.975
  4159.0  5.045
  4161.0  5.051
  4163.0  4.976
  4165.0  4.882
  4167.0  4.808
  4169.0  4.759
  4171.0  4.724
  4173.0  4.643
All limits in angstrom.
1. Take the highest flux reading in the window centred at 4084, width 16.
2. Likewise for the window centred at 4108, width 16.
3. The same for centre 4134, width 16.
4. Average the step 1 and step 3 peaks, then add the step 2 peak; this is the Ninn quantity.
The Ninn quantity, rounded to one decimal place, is 9.9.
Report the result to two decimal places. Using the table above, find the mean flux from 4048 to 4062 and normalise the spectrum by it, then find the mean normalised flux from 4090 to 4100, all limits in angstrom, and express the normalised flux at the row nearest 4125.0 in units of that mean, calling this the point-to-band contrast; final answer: 1.01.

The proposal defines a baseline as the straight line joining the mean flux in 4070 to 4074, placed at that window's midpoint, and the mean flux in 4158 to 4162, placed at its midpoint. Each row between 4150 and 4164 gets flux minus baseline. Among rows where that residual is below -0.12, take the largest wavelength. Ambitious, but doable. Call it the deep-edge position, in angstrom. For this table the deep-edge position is 4151.0 angstrom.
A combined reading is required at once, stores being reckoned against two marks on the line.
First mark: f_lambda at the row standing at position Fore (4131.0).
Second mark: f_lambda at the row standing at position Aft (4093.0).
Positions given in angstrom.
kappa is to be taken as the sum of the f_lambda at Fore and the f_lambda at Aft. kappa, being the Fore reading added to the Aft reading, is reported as 9.2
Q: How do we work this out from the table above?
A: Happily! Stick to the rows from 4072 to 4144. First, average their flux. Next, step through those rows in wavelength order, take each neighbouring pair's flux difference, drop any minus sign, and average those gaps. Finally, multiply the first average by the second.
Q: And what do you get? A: 0.56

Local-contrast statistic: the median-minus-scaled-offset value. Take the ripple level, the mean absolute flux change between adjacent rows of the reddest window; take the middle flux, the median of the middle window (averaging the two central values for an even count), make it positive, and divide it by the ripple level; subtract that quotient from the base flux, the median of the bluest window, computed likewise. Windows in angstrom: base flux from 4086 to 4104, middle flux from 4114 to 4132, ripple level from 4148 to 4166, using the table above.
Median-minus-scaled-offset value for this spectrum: -81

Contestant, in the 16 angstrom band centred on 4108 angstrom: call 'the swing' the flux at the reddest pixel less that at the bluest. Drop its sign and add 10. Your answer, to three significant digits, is 10.9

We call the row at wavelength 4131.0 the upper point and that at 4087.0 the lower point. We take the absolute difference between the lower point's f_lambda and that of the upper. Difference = 1.0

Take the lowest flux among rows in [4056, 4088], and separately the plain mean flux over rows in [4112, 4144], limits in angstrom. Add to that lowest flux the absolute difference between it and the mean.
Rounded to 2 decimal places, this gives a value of 4.70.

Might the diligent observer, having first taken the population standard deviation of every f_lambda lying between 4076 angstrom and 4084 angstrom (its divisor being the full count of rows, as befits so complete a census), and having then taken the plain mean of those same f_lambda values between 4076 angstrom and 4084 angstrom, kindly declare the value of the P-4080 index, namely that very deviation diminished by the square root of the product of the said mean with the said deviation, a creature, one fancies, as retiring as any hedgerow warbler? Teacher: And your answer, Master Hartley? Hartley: -0.79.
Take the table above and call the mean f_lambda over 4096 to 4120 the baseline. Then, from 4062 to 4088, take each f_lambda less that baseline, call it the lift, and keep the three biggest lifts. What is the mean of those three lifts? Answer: 0.636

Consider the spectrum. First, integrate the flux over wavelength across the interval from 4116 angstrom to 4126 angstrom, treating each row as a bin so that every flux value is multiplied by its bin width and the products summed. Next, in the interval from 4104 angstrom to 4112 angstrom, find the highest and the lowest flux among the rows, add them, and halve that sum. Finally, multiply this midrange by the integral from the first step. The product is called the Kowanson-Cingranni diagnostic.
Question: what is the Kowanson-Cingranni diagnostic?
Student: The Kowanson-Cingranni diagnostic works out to 224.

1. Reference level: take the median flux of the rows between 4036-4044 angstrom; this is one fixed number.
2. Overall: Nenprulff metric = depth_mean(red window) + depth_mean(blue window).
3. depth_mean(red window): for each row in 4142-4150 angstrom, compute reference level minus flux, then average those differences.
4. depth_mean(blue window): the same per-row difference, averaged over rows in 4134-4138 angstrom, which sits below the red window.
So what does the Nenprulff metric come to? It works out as 0.9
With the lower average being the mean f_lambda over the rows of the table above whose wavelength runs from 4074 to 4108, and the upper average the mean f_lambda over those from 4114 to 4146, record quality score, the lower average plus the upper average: 9.40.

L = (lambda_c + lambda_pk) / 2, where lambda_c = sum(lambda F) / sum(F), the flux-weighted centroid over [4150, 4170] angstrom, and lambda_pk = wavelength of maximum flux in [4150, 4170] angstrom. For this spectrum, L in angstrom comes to 4160.5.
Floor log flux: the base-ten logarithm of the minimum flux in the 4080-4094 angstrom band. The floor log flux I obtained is 0.688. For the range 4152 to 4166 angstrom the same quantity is 0.689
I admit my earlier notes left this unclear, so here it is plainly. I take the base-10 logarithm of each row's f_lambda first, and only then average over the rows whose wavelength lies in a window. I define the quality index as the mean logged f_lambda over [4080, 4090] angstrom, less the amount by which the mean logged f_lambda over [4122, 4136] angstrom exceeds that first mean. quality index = 0.770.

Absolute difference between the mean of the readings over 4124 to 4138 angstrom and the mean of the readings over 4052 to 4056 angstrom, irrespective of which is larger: 0.47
